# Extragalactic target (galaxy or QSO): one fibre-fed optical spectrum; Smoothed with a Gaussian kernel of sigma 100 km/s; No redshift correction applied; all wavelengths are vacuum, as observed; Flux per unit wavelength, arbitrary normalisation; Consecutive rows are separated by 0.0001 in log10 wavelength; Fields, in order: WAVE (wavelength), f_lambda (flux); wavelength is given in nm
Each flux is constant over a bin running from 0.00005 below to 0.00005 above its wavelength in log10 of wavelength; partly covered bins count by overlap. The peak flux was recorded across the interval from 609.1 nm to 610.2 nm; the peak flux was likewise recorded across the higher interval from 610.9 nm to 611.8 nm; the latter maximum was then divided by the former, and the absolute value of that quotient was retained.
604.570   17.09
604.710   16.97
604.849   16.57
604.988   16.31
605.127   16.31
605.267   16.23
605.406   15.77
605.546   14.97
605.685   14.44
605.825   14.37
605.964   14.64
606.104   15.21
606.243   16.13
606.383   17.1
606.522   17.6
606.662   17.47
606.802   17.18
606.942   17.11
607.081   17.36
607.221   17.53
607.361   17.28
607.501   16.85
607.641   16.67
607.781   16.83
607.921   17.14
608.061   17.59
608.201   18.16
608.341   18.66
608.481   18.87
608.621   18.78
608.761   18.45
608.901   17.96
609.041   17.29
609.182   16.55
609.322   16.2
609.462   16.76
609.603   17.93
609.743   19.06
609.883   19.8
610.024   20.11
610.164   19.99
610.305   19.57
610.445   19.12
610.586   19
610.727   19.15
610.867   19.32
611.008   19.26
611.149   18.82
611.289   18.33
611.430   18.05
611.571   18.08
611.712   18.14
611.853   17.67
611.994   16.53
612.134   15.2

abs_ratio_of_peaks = 0.96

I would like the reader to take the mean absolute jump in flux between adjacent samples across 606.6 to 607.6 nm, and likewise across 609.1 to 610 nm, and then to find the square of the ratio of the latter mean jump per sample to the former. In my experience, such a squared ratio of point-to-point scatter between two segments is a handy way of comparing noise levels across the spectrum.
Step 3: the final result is 11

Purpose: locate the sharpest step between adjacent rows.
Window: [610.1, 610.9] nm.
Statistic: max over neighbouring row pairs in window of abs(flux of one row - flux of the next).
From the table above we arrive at 0.45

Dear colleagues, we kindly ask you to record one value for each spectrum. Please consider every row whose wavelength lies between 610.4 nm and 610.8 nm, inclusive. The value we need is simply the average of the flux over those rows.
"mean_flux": 19.1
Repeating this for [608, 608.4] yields 18.1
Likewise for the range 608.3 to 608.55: 18.8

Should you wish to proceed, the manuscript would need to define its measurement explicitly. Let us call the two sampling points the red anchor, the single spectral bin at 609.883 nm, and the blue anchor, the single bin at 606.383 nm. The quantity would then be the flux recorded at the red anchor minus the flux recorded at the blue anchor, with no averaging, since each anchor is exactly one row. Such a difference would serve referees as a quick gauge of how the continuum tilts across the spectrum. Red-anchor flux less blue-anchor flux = 2.7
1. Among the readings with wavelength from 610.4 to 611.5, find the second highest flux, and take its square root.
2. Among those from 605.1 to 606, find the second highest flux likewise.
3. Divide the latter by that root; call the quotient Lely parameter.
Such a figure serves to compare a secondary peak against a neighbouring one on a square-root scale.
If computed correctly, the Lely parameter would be 3.70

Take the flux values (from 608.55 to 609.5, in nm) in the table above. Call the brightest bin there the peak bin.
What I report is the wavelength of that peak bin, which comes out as 608.621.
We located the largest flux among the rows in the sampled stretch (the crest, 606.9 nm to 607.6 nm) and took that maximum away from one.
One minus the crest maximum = -16.5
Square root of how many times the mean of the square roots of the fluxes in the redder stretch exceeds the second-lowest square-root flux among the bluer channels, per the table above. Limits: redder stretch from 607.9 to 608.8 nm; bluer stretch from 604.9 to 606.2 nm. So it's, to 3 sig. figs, 1.06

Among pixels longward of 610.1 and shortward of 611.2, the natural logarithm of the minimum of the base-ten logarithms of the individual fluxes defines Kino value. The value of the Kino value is 0.243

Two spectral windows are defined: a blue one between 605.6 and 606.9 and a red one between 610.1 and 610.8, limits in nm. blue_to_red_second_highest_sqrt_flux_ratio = 0.94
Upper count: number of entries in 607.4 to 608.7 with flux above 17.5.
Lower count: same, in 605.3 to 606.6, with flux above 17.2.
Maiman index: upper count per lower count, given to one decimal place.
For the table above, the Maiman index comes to 5.0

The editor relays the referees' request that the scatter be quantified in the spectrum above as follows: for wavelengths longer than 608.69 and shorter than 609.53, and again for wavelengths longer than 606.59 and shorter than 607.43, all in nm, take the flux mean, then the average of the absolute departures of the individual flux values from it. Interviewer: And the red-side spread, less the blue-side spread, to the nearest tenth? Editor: 0.6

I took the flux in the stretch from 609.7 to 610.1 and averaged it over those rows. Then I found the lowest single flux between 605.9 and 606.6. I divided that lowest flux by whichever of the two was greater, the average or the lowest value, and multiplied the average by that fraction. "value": 14.6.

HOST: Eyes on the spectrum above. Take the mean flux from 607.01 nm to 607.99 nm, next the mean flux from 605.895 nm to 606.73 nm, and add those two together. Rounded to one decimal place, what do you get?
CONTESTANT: 33.5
